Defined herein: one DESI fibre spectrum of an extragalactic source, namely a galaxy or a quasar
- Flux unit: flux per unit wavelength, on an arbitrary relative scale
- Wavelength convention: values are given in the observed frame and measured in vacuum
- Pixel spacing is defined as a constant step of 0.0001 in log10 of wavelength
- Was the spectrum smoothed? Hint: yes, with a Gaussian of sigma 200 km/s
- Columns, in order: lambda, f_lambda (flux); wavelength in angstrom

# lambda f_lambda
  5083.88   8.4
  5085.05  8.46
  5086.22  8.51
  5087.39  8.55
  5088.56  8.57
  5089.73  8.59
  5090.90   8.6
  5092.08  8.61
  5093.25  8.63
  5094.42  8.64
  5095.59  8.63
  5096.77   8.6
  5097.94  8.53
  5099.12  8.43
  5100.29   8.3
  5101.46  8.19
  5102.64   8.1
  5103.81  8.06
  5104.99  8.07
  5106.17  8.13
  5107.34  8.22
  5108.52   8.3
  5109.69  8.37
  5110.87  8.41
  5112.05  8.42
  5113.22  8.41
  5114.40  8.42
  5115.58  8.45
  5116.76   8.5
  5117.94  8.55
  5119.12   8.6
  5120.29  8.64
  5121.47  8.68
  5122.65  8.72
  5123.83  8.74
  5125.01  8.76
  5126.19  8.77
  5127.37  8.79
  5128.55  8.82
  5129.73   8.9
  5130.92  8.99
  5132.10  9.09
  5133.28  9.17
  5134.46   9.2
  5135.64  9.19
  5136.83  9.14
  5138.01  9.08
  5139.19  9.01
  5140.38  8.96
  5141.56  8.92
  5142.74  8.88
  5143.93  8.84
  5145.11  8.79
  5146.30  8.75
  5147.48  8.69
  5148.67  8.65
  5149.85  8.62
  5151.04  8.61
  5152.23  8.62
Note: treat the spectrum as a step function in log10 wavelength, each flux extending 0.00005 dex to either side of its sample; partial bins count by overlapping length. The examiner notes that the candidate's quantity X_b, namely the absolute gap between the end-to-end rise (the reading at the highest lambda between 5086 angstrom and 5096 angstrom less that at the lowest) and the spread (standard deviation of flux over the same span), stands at 0.08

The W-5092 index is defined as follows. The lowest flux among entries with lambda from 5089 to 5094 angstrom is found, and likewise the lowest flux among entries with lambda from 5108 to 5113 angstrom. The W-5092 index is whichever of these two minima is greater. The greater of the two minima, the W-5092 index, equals 8.6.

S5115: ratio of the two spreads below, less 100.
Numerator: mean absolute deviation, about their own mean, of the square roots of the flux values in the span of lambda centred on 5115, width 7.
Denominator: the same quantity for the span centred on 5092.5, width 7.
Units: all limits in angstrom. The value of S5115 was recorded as -97.3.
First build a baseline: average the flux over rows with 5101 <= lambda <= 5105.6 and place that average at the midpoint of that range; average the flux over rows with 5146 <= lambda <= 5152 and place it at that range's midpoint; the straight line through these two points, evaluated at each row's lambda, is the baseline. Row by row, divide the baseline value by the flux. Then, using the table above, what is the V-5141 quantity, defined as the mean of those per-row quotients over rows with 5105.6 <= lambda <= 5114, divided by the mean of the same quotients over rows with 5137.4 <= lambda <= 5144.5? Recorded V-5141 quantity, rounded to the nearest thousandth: 1.027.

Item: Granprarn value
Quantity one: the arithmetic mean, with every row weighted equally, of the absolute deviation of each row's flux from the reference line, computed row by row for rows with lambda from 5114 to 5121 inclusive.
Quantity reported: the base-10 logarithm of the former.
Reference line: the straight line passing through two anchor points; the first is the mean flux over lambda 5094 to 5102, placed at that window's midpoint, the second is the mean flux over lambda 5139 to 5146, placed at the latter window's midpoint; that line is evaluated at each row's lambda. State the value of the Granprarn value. -0.9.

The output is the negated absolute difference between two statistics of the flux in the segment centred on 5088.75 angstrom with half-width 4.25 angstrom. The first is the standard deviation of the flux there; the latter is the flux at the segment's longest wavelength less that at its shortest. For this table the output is -0.10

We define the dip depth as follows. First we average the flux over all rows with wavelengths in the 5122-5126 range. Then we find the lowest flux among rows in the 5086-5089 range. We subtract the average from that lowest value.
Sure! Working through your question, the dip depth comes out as -0.23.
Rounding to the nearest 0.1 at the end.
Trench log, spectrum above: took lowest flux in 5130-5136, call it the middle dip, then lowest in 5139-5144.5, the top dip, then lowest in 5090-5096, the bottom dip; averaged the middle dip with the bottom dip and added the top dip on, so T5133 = 17.6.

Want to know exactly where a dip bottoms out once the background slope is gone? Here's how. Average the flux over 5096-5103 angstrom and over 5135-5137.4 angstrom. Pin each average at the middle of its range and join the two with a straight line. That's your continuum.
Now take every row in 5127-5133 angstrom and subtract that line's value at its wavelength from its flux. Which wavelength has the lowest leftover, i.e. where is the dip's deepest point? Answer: 5127.37 angstrom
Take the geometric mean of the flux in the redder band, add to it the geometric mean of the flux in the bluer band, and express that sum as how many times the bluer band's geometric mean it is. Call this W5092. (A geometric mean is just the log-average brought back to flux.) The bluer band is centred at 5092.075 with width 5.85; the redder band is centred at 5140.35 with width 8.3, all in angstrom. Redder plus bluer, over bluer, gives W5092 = 2.042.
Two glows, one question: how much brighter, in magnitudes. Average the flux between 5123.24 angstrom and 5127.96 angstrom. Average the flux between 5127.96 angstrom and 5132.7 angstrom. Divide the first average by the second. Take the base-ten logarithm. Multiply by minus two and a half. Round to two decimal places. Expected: 0.02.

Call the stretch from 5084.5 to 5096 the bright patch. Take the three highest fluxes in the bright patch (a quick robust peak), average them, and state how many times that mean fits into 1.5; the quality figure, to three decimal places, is 0.174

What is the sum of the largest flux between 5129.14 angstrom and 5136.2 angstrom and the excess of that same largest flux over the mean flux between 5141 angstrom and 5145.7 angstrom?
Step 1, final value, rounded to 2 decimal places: 9.54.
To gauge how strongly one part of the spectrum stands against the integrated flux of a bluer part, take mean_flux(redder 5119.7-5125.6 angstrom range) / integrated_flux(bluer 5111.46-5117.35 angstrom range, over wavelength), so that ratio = 0.175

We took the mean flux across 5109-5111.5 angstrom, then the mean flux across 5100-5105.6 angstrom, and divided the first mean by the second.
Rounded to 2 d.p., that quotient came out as 1.03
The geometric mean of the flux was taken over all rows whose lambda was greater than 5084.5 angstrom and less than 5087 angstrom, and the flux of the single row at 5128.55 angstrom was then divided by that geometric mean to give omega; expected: 1.04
